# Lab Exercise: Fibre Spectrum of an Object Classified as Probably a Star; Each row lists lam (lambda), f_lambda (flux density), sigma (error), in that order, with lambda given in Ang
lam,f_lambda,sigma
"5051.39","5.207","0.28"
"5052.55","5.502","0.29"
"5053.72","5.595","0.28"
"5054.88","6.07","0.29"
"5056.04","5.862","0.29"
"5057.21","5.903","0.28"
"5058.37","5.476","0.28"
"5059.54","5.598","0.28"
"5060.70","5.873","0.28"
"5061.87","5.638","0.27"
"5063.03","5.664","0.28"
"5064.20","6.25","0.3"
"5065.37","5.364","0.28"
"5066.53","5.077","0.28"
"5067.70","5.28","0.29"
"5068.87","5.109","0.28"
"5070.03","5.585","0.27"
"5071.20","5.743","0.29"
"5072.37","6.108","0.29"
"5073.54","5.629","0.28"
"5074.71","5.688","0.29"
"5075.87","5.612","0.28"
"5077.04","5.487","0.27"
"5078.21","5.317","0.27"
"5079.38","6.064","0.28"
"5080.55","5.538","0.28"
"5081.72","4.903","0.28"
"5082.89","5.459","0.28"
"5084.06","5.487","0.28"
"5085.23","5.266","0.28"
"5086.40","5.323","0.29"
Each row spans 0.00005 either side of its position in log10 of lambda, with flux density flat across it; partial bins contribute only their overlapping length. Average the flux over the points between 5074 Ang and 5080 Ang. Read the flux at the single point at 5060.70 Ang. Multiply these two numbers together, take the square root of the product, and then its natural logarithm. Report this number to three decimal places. 1.750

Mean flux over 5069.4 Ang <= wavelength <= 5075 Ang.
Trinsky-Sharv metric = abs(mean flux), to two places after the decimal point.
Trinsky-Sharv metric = 5.75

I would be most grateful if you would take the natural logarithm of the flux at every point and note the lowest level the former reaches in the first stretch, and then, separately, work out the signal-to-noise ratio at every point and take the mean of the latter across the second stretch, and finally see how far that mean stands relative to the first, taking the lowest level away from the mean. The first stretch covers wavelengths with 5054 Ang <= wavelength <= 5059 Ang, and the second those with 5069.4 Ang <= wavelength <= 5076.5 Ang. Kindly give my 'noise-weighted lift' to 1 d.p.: 18.5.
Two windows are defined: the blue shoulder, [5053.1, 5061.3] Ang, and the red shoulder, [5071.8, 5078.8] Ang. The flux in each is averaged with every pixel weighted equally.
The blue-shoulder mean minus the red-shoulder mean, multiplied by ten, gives 1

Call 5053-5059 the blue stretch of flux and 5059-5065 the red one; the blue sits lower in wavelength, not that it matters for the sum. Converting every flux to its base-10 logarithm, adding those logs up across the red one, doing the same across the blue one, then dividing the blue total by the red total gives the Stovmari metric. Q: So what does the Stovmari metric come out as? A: 0.998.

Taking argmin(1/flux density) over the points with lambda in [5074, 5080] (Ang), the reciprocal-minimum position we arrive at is 5079.38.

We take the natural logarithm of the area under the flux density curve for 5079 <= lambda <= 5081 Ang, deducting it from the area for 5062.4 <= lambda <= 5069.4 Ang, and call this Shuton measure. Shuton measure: 36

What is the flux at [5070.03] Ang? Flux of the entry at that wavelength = 5.585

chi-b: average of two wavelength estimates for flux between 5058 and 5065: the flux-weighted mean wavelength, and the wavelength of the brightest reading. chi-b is 5062.8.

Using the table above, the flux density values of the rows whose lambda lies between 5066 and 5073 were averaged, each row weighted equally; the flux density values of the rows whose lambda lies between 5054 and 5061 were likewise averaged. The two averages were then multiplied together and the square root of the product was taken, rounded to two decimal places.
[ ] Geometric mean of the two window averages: 5.64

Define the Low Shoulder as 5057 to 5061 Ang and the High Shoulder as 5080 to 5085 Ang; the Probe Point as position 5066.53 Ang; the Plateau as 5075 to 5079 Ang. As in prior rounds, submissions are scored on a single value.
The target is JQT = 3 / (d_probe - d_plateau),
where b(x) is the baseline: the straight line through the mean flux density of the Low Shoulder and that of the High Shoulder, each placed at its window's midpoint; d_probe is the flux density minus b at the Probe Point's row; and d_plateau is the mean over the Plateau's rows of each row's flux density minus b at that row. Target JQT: -5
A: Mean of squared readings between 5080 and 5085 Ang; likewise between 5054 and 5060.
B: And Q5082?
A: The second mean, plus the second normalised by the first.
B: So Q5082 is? 34.6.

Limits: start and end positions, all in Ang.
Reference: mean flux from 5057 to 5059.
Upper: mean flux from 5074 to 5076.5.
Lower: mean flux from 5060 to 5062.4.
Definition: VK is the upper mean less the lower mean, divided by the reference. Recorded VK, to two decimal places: -0.02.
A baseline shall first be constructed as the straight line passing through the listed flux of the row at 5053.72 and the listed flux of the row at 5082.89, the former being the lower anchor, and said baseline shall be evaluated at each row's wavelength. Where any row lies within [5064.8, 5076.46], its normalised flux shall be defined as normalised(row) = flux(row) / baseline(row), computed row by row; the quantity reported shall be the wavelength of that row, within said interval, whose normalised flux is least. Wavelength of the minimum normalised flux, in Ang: 5066.53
